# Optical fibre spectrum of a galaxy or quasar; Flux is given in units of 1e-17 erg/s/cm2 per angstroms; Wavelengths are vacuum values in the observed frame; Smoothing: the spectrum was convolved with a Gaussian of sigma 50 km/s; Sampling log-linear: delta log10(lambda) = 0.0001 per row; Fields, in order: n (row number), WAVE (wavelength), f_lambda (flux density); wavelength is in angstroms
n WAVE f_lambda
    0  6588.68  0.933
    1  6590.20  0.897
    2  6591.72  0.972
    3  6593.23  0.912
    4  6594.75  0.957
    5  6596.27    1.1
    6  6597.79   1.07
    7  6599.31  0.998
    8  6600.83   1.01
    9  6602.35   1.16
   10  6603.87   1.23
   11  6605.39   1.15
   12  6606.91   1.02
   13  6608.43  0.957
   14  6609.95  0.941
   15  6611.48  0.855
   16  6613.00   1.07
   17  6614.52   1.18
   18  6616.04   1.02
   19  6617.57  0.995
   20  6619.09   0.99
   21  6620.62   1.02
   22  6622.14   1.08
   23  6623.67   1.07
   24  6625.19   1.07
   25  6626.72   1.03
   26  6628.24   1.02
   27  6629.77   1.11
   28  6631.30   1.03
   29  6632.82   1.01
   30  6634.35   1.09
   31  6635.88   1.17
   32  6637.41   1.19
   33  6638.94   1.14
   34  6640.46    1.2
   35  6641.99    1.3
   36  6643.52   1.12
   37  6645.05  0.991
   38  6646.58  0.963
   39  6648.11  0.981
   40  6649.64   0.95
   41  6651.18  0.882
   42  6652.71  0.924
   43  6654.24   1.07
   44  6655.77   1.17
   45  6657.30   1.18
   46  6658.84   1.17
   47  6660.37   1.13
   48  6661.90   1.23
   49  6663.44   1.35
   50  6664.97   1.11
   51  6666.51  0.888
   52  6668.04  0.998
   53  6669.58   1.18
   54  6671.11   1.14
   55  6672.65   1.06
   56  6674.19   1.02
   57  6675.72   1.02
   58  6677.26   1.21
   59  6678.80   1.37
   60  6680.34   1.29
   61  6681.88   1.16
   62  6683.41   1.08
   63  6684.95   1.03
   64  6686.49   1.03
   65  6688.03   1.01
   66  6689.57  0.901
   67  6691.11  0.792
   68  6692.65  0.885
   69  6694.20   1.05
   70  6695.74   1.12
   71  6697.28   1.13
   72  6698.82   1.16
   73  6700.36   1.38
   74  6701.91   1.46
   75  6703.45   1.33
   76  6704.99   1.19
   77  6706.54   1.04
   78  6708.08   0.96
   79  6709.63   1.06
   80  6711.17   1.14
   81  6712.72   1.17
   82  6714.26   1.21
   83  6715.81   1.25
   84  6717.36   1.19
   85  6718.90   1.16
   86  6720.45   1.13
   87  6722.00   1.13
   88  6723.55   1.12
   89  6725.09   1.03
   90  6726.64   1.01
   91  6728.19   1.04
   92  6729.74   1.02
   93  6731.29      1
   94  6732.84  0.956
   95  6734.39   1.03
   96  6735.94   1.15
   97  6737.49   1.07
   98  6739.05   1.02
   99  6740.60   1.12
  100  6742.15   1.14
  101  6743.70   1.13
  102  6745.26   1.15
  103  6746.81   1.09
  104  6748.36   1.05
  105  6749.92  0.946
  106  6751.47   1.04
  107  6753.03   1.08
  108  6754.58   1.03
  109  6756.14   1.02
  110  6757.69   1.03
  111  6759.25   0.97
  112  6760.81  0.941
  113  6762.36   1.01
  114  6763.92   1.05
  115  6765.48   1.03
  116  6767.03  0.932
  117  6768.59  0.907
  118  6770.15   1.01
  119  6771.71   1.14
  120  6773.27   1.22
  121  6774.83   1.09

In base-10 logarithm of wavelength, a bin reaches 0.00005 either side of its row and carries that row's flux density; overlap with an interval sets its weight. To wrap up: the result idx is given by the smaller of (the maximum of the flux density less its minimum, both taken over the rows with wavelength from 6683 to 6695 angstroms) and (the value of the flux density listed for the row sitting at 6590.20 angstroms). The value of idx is 0.29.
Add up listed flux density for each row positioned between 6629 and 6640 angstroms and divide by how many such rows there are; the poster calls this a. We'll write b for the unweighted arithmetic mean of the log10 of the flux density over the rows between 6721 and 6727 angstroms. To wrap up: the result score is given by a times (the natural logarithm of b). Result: -3.9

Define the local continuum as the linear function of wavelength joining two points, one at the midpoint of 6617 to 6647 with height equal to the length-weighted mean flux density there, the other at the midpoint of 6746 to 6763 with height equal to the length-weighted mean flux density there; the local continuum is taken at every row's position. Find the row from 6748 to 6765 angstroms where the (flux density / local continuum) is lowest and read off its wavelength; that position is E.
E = 6749.92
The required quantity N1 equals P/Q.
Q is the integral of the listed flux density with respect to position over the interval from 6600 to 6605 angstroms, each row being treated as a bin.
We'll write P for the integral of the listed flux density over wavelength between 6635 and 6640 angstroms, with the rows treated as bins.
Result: 1.03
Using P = 5.84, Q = 5.66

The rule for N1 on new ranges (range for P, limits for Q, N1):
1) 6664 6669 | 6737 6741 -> 1.20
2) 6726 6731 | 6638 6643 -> 0.84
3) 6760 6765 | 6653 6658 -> 0.89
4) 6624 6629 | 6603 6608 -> 0.93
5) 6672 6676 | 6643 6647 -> 1.01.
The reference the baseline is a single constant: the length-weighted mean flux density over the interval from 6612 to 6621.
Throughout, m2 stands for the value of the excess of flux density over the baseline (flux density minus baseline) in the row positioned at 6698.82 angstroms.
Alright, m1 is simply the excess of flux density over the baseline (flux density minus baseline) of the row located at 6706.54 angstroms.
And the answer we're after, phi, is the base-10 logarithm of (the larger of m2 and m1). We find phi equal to -0.93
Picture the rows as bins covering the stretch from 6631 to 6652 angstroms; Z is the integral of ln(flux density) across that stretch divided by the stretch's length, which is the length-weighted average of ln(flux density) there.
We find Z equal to 0.06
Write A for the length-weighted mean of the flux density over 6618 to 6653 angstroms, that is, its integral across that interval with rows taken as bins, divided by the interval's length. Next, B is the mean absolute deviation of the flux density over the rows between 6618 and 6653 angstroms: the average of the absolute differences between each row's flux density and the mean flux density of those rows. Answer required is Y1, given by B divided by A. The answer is 0.07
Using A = 1.059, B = 0.08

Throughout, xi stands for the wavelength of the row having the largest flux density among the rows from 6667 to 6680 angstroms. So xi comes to 6678.80 angstroms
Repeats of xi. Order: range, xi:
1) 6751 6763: 6753.03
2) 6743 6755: 6745.26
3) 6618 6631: 6629.77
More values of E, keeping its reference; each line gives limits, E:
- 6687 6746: 6691.11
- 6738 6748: 6739.05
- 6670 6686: 6674.19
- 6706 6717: 6708.08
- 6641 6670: 6651.18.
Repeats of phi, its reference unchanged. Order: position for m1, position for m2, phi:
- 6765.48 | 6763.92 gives -2.09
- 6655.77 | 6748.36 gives -0.89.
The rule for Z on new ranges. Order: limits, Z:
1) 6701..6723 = 0.15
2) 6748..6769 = 0.00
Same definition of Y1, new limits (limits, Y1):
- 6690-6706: 0.14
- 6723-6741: 0.04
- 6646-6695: 0.11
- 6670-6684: 0.08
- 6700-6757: 0.08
